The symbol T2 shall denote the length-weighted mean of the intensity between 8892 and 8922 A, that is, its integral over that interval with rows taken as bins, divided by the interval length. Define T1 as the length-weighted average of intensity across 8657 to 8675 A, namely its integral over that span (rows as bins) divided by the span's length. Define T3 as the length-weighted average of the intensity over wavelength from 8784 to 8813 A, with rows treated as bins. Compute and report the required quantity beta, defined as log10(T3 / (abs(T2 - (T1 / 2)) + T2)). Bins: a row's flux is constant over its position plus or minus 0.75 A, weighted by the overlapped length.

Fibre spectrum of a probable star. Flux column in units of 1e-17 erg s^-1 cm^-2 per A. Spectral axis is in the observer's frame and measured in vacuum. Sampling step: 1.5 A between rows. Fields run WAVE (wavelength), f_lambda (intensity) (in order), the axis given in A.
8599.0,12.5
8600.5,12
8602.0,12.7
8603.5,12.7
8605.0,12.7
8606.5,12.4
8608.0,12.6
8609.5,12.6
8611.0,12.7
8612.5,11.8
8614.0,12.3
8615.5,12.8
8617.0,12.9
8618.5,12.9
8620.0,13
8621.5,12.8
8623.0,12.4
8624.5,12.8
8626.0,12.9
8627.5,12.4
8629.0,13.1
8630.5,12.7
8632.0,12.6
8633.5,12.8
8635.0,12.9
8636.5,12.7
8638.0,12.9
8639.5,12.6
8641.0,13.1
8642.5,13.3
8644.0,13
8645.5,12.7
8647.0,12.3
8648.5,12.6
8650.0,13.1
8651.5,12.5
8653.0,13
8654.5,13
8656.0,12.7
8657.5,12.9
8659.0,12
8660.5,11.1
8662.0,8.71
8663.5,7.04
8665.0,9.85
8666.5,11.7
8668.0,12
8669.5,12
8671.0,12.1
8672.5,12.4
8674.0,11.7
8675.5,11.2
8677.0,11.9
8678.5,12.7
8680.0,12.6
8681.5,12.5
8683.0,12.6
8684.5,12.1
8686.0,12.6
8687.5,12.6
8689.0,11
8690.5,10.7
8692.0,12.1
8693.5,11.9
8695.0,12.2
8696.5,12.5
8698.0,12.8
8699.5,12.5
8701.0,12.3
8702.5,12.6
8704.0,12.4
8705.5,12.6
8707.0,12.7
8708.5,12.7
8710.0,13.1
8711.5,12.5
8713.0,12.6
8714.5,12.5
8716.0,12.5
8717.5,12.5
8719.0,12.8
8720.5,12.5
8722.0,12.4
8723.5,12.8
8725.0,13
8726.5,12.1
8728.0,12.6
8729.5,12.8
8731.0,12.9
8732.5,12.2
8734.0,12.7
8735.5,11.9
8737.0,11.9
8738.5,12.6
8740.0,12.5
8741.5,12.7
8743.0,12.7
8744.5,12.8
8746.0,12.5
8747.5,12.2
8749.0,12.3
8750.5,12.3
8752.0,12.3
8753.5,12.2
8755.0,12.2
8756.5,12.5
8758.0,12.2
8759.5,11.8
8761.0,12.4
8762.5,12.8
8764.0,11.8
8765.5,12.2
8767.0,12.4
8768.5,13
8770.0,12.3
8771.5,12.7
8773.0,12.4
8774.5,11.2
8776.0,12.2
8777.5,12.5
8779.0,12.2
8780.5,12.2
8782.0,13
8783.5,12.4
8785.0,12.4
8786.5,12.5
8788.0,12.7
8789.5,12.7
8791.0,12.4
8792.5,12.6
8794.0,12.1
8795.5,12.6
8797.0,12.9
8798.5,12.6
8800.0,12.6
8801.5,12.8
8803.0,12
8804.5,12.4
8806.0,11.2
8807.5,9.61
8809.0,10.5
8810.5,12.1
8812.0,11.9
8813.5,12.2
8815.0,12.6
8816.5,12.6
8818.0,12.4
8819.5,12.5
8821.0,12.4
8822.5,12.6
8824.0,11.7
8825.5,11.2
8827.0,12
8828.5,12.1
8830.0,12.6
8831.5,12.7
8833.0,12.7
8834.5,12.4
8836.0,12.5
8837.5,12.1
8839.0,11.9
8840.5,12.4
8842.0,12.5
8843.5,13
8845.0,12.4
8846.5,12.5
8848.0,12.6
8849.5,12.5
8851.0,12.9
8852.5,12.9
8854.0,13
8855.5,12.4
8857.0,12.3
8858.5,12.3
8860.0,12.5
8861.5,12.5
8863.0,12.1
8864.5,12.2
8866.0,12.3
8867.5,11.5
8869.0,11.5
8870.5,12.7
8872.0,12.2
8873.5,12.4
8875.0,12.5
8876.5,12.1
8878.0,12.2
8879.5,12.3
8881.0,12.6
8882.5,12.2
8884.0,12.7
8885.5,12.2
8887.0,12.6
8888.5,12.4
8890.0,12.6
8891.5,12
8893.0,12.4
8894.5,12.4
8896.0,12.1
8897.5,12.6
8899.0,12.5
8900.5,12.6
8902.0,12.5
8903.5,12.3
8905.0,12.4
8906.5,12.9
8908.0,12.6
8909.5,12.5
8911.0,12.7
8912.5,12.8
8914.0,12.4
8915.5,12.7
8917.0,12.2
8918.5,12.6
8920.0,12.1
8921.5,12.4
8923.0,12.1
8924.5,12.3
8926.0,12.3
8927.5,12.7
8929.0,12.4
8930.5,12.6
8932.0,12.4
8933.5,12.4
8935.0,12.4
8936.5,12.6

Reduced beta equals -0.204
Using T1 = 11.10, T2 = 12.5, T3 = 12.1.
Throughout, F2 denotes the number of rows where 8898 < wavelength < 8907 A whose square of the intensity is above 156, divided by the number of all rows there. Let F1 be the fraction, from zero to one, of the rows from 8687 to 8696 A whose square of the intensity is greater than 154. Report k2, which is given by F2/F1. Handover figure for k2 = 4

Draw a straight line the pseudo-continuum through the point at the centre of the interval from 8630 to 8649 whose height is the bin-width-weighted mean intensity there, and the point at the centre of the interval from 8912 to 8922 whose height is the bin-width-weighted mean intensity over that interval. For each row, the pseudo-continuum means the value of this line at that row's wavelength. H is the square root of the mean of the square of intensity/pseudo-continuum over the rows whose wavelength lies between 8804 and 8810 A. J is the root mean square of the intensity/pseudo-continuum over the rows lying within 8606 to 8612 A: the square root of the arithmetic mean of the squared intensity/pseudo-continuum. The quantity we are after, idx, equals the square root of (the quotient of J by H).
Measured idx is 1.060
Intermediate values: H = 0.87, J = 0.98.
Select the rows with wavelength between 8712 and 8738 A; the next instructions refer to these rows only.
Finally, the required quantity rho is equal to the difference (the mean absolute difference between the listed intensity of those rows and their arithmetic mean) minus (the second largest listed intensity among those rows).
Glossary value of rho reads -12.65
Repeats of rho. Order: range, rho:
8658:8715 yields -12.04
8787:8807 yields -12.48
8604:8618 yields -12.56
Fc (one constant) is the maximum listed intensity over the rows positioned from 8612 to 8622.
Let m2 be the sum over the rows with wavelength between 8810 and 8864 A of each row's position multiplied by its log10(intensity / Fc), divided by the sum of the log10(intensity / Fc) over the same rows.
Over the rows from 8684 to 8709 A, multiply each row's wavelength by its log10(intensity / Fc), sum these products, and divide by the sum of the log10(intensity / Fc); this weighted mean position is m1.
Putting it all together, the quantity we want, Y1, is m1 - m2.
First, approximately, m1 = 8693.7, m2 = 8833.8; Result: -140.1 A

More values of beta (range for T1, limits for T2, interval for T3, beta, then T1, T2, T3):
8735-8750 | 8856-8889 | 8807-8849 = -0.178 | 12.42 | 12.3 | 12.2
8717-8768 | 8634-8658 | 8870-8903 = -0.196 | 12.43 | 12.8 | 12.4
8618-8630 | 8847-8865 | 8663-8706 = -0.194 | 12.78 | 12.5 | 11.9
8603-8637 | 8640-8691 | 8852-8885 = -0.156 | 12.67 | 12.0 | 12.3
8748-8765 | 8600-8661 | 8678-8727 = -0.189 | 12.25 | 12.7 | 12.4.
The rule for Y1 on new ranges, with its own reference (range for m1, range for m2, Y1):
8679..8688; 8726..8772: -65.9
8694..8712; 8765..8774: -67.1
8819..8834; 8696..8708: 124.0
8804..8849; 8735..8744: 82.8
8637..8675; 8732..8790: -97.0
